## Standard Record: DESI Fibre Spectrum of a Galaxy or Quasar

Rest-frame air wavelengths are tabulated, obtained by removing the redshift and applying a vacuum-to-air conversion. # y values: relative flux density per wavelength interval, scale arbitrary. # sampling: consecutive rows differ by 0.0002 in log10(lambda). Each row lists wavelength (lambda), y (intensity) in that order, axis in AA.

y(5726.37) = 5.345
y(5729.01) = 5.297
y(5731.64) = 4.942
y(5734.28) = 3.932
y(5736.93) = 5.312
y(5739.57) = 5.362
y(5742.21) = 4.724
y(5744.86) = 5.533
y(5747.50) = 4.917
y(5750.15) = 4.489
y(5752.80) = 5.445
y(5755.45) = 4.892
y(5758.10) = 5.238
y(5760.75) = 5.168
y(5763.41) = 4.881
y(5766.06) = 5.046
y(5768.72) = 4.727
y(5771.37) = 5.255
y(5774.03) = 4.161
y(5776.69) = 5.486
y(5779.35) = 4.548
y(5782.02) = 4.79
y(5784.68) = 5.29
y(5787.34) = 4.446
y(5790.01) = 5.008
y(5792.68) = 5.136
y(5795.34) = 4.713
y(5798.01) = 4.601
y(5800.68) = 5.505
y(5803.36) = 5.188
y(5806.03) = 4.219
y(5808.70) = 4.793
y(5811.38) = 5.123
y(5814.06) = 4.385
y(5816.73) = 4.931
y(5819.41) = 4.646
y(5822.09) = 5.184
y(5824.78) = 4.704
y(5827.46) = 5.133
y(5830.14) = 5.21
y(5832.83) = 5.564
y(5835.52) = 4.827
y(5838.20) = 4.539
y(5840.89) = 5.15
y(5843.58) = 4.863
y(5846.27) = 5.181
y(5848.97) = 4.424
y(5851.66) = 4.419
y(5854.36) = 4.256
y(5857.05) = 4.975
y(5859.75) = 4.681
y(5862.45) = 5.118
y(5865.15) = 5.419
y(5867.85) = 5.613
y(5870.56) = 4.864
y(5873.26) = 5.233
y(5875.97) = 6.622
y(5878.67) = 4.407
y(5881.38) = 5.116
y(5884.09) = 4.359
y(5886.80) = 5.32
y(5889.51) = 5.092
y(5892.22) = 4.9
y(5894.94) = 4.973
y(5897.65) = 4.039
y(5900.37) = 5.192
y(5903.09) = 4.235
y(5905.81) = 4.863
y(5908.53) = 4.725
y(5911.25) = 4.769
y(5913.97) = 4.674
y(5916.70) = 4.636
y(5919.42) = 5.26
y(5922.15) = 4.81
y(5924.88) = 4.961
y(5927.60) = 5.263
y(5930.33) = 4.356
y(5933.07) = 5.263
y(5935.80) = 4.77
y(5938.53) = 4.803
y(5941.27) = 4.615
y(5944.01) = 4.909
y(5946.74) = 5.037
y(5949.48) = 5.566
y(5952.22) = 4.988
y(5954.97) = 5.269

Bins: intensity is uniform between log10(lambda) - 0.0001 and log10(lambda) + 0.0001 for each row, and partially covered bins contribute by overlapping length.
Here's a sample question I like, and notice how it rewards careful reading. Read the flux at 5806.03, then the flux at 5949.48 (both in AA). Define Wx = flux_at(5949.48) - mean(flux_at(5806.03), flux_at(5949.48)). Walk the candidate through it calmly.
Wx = 0.67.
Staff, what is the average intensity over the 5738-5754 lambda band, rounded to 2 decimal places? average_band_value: 5.08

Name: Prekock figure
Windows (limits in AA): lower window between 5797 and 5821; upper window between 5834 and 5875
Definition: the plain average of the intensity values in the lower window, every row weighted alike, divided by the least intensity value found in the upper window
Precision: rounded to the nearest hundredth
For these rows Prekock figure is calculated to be 1.13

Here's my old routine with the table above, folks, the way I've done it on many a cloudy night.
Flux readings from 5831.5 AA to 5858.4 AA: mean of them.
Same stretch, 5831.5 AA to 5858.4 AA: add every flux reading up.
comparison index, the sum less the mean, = 43.4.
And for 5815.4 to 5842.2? 44.9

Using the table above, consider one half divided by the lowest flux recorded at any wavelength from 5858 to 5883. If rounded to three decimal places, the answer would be 0.113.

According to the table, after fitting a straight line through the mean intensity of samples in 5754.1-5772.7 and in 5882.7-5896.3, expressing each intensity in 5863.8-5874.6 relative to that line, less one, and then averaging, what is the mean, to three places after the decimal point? 0.068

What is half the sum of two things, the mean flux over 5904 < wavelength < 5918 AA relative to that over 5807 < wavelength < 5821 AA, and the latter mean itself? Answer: 2.88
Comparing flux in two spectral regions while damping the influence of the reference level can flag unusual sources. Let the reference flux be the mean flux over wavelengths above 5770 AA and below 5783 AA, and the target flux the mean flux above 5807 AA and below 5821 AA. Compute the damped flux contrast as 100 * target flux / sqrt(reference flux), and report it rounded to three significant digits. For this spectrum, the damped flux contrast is 217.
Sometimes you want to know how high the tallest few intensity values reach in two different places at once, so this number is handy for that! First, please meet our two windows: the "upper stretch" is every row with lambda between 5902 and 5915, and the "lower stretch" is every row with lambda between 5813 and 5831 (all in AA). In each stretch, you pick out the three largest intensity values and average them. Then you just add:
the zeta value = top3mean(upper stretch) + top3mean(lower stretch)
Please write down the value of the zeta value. 10.0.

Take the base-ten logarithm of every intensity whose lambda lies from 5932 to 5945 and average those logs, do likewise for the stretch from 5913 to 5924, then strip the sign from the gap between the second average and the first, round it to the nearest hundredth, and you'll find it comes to 0.00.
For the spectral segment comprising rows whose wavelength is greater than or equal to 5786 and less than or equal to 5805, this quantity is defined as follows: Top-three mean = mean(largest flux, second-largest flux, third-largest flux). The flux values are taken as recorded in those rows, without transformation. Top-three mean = 5.28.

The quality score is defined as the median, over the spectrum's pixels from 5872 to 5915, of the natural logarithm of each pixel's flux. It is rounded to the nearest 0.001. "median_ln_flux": 1.585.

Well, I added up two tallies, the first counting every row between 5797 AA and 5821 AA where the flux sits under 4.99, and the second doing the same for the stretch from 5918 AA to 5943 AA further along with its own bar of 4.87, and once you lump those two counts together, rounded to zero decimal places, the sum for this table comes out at 11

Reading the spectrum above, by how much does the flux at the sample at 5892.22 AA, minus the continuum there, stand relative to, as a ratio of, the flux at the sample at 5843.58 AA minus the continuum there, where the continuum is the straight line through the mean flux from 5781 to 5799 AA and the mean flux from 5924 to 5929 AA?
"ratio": 1.6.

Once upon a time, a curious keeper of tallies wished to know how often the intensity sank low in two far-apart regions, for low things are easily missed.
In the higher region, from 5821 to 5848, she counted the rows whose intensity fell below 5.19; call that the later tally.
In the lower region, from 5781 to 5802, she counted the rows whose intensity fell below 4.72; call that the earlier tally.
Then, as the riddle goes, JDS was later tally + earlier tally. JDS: 11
